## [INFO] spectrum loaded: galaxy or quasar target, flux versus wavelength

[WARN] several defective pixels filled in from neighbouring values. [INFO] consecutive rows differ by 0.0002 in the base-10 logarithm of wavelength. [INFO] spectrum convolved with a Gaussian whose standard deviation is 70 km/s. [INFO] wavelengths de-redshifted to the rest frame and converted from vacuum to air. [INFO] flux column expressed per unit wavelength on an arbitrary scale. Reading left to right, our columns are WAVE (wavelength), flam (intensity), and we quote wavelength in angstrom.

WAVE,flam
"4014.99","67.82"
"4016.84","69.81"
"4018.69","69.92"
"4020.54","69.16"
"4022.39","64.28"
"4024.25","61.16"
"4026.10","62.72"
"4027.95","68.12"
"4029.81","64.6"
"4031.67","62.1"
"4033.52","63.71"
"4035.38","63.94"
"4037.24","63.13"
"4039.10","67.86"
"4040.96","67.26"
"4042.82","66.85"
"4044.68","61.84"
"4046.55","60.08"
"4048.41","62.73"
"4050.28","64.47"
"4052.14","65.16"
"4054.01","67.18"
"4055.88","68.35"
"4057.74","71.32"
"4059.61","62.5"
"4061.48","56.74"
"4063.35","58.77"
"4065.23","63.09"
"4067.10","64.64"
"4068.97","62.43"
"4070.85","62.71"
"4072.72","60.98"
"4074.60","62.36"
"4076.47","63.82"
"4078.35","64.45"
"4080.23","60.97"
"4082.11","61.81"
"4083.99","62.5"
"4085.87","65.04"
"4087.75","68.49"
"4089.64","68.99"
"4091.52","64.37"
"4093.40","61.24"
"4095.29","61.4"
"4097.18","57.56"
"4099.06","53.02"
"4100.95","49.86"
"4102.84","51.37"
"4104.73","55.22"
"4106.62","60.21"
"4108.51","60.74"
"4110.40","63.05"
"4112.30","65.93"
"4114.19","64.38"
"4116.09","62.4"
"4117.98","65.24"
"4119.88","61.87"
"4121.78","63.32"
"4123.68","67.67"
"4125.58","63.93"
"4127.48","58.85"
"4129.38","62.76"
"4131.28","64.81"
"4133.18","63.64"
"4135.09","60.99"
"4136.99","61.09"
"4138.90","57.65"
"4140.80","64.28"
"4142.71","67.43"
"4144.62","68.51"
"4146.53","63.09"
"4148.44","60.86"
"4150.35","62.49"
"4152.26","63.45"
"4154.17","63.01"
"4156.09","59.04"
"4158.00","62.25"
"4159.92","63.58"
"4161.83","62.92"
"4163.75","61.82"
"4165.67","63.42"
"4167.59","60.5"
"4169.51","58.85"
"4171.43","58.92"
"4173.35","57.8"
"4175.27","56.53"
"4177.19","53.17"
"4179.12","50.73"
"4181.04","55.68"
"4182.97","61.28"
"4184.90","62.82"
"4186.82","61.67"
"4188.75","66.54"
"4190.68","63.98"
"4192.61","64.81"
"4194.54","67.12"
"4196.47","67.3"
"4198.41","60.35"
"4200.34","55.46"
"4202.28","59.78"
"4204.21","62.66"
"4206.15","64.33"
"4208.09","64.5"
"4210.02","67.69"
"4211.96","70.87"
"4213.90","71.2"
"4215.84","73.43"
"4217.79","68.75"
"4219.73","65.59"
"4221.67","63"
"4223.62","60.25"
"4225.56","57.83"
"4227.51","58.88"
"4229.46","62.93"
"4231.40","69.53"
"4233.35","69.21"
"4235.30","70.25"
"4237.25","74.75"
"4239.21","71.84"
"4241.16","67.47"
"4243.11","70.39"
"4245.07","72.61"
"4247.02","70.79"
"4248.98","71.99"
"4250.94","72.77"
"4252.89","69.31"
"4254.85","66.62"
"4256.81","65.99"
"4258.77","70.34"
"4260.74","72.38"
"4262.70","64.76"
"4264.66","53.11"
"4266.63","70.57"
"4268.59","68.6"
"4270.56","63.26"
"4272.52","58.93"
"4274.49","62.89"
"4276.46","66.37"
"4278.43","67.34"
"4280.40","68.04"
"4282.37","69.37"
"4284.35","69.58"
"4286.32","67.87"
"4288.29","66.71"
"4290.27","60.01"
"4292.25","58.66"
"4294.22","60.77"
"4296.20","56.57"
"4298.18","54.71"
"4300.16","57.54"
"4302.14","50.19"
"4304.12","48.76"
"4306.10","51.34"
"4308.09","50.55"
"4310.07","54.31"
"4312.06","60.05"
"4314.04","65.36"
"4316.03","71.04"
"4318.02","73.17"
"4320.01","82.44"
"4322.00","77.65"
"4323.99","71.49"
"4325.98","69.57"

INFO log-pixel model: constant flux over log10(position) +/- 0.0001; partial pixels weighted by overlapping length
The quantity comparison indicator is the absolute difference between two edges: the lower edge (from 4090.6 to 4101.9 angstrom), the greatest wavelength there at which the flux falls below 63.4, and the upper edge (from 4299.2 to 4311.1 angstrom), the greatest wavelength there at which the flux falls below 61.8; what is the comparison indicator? 209.1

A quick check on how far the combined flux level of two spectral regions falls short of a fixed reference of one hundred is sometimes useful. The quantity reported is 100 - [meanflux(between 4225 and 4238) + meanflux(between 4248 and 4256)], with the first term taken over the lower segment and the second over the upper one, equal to -36.4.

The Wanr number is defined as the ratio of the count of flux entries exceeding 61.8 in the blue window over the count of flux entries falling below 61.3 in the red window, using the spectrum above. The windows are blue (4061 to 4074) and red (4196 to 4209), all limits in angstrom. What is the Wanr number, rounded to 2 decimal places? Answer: 1.33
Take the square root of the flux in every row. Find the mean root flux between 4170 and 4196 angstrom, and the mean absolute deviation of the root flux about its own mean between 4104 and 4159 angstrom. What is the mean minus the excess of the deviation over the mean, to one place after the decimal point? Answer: 15.4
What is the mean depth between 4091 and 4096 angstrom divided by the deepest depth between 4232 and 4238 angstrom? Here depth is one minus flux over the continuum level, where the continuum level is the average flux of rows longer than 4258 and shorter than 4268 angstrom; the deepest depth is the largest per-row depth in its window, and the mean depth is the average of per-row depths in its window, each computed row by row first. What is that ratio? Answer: -1.3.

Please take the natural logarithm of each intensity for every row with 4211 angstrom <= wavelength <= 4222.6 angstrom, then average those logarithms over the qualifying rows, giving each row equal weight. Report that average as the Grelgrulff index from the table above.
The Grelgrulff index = 4.23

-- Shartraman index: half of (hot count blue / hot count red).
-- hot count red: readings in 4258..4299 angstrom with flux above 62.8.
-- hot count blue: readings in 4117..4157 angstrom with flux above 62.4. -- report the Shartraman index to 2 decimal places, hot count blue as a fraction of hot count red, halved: 0.50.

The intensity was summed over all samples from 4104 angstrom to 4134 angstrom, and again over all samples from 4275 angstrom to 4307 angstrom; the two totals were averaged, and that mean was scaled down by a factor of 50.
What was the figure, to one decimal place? 19.8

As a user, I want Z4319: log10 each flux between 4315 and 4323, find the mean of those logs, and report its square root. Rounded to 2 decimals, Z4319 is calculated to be 1.37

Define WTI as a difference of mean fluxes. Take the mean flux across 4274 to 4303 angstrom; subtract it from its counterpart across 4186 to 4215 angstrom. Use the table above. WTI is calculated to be 2.1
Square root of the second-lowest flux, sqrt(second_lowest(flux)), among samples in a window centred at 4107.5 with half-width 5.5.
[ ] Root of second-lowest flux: 7.43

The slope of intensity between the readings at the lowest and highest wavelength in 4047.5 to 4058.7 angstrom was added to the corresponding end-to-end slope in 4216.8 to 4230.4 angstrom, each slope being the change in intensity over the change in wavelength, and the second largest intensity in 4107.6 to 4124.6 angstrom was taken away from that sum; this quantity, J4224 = -65.5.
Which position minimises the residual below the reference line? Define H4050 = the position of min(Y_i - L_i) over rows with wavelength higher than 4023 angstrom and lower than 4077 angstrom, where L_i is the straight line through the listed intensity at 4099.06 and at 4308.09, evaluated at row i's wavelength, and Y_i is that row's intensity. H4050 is 4061.48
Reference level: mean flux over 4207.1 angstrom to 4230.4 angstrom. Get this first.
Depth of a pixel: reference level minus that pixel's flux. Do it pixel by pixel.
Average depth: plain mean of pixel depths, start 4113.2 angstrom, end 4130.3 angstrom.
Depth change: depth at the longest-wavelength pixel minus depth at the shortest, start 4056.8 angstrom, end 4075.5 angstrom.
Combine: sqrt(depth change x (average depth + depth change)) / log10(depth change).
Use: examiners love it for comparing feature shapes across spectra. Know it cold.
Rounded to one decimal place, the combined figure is 10.4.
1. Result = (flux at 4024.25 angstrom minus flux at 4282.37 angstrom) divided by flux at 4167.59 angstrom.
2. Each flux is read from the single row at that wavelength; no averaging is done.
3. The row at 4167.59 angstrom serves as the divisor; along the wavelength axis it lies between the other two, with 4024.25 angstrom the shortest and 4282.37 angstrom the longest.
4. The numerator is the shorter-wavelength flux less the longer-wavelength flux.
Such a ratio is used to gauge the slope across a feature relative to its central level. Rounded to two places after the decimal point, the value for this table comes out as -0.14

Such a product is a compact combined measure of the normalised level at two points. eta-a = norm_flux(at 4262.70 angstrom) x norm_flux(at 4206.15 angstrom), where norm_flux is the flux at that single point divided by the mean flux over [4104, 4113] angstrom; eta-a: 1.12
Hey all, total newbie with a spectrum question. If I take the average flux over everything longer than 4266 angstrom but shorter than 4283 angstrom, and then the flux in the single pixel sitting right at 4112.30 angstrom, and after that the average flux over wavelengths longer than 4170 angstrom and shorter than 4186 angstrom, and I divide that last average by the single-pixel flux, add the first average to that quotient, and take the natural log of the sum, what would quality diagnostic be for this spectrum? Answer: 4.20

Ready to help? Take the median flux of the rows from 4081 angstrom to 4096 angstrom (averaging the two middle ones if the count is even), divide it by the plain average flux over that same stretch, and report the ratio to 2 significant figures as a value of 0.99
